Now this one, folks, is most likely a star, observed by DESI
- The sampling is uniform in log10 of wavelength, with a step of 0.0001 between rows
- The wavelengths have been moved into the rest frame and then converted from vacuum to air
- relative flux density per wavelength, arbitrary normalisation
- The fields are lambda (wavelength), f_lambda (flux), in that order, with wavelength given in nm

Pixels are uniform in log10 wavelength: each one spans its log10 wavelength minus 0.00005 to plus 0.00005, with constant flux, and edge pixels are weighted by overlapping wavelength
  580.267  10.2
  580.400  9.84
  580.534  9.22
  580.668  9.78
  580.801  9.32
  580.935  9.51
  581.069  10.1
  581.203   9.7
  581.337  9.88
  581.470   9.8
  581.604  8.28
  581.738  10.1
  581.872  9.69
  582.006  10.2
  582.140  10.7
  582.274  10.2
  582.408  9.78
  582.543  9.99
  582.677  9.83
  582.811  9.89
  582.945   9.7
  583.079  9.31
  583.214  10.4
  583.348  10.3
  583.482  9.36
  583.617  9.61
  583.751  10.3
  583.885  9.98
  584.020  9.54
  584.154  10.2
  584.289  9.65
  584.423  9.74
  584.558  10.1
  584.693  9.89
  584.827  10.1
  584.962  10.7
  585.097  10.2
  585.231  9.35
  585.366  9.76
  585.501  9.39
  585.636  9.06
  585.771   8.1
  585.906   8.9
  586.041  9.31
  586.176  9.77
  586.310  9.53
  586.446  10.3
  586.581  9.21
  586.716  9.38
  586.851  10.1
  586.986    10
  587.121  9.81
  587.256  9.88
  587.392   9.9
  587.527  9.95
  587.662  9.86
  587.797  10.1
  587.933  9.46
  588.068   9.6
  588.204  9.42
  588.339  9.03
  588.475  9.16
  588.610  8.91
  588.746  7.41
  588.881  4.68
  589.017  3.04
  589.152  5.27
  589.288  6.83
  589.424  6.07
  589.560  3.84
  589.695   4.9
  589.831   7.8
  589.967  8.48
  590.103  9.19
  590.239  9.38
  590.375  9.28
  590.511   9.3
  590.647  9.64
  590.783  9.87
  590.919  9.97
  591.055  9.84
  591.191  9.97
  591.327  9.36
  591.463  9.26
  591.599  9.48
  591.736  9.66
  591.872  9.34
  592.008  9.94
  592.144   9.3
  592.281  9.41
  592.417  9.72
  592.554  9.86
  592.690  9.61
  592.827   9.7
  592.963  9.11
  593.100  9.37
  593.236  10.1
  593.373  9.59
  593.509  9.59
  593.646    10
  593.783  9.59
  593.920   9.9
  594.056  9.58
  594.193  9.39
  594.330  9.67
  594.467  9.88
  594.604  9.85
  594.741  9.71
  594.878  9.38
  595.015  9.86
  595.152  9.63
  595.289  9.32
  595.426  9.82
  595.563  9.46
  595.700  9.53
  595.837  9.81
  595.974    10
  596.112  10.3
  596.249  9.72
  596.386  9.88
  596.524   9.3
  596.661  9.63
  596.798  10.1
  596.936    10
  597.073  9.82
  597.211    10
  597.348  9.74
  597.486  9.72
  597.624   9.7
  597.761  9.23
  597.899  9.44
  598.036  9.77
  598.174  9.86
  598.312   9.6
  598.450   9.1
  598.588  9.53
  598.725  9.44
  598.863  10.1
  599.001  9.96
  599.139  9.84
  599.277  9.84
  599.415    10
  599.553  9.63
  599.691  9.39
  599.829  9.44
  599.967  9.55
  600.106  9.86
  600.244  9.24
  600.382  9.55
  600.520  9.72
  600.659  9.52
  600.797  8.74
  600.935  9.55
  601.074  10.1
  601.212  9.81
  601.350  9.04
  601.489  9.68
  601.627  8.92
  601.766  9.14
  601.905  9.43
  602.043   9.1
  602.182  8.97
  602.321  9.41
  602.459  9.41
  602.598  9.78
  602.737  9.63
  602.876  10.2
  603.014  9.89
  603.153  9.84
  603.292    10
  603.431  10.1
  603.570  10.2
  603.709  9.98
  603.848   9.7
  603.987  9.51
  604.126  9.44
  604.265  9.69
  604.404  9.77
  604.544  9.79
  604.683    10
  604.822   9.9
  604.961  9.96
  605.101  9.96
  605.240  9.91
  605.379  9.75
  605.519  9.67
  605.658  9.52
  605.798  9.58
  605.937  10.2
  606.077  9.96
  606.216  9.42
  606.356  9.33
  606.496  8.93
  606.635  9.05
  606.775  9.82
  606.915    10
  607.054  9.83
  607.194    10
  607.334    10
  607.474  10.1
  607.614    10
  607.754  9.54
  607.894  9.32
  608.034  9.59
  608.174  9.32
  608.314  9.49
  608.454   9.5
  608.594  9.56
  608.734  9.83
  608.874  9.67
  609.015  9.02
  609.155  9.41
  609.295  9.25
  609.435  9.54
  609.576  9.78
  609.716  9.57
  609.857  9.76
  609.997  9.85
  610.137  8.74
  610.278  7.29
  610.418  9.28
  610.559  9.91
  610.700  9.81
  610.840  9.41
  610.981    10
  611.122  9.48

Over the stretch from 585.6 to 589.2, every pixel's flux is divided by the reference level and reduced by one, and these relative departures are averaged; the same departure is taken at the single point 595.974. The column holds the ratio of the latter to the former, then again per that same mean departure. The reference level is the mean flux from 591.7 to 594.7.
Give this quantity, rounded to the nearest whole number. 6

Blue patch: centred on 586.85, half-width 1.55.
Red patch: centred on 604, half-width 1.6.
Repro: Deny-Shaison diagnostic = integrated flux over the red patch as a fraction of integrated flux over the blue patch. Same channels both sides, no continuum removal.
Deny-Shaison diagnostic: 1.06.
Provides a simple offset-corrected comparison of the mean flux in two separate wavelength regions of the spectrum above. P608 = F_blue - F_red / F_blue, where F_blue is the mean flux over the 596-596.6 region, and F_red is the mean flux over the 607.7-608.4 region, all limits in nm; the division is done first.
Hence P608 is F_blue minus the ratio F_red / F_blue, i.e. 8.84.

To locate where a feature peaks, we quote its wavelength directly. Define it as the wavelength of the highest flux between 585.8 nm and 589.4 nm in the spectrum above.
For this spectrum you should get 586.446 nm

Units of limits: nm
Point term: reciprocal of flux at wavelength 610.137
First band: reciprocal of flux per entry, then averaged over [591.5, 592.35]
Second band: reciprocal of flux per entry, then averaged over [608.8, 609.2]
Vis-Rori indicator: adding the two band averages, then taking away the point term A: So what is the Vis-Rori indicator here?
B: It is 0.098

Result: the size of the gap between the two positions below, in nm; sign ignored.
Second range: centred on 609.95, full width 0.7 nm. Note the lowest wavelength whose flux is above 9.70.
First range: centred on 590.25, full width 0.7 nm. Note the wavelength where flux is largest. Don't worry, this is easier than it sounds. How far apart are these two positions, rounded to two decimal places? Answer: 19.62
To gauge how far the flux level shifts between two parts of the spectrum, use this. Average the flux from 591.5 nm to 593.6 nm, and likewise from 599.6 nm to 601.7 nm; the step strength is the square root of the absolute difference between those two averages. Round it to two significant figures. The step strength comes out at 0.33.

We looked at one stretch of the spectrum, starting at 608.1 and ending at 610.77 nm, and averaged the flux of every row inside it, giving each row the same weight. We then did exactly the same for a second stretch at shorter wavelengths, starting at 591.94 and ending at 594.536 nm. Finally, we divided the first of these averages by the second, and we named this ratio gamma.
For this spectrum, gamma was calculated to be 0.974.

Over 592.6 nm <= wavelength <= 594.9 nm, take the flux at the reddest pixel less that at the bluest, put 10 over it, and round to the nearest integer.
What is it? -43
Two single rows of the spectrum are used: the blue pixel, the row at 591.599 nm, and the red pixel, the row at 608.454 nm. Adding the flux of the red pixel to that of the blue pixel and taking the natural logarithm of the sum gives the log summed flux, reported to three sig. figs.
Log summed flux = 2.94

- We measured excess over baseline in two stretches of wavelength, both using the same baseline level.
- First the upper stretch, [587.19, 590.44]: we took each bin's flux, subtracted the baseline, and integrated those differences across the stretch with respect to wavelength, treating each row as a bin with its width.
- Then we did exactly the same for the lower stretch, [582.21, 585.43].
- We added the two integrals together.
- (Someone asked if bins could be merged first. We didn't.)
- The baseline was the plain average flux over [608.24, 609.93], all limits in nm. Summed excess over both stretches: -3.8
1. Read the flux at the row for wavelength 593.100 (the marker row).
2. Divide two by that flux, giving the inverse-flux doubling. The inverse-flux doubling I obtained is 0.213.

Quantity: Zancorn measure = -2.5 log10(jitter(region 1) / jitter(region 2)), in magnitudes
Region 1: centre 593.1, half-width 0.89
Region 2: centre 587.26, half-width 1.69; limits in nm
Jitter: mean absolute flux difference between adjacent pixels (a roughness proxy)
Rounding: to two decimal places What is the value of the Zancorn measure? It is 0.47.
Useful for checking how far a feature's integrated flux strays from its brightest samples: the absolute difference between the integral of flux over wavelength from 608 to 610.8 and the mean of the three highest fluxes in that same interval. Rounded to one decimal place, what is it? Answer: 16.5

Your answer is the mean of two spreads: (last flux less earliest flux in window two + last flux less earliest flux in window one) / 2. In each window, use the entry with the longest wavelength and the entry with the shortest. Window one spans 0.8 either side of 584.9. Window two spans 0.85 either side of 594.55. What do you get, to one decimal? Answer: -0.7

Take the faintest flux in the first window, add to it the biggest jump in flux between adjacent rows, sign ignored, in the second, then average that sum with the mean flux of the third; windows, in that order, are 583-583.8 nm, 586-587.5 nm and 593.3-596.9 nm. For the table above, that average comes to 10.1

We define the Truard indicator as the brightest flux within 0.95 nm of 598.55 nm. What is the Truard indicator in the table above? 10.1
